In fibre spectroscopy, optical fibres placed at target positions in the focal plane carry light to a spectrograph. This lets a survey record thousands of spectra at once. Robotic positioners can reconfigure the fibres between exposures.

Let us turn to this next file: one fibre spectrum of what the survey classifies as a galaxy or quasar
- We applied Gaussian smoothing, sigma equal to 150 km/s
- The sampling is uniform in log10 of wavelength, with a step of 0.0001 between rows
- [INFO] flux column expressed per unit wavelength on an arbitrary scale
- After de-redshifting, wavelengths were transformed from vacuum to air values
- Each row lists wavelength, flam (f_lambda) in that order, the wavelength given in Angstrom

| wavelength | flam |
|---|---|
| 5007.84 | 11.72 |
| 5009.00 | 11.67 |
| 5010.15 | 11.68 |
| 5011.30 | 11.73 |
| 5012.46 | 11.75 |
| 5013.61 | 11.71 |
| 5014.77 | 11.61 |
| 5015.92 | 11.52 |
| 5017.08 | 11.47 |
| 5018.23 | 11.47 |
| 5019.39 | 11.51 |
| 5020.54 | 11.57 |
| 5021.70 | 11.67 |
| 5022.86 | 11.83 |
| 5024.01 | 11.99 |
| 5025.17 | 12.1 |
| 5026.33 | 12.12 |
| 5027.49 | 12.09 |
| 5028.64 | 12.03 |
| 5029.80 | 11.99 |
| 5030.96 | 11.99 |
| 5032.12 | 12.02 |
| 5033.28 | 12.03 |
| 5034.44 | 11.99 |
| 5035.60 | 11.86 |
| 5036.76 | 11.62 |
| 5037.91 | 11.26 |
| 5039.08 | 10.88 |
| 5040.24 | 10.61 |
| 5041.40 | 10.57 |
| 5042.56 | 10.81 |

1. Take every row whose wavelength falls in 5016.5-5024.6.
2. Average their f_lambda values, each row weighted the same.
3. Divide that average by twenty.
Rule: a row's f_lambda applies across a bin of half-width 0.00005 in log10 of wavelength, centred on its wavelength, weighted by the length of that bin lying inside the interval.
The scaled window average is 0.582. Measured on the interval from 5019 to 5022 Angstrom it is 0.579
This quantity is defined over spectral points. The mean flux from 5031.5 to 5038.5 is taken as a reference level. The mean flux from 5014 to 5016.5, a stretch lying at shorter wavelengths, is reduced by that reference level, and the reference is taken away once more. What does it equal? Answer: -12.0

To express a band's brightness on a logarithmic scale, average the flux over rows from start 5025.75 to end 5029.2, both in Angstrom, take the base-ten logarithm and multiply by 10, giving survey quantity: 10.8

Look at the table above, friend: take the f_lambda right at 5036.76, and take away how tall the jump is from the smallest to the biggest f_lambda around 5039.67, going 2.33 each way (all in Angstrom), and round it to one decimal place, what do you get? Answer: 10.9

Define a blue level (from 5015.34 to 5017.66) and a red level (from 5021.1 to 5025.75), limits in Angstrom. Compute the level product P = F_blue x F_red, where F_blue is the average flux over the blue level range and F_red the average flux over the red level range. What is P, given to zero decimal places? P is 137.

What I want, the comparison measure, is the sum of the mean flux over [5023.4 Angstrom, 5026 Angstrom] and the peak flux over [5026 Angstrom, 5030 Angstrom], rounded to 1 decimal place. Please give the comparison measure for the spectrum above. 24.2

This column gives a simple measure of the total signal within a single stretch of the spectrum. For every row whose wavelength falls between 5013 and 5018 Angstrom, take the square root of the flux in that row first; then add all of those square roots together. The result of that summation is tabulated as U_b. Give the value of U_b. 14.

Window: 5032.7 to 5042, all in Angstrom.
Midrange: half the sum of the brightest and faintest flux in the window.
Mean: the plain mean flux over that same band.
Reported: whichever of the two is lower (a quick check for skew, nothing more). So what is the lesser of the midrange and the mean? 11.3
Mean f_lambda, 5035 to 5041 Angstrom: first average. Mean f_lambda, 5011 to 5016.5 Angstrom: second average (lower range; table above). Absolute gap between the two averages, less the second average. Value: -11.2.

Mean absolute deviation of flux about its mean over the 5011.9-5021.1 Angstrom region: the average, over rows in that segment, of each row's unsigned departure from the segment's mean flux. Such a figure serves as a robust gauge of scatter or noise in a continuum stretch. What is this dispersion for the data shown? 0.09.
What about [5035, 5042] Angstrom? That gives 0.45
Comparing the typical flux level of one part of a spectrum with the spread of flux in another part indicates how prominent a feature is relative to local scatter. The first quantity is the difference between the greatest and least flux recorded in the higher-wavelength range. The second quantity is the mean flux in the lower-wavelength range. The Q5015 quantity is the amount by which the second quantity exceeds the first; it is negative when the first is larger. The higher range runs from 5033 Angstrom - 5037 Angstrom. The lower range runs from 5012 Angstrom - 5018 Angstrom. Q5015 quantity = 11.2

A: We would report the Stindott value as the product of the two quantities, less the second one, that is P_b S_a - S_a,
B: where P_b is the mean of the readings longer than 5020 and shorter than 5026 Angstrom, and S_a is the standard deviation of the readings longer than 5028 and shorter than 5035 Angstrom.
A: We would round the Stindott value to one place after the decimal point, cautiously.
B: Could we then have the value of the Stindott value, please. 0.2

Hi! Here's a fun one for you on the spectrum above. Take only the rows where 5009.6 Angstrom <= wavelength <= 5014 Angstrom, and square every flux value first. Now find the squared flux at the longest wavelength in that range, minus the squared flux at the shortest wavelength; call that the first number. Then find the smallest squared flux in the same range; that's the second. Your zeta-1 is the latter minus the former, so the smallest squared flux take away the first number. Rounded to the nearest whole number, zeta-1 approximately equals 136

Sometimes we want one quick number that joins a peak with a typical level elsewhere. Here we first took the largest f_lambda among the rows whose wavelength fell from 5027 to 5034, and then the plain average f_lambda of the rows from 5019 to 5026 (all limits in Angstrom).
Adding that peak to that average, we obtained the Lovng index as 23.9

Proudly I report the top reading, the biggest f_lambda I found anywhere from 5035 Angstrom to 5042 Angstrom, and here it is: 11.86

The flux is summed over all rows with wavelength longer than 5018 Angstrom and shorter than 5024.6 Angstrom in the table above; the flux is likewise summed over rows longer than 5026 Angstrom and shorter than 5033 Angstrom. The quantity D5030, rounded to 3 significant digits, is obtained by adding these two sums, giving 142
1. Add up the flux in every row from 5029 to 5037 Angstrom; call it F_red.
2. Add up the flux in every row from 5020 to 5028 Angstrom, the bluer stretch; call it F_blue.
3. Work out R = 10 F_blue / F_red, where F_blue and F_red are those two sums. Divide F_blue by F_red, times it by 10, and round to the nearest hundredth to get 9.98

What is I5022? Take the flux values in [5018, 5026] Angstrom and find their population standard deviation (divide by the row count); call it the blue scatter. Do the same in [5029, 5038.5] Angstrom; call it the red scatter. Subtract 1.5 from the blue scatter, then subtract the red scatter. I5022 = -1.53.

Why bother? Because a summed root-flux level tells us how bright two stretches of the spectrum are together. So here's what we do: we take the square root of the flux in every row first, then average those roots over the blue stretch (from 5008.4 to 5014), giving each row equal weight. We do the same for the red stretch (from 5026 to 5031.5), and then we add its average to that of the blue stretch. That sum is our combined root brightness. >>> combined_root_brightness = 6.89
